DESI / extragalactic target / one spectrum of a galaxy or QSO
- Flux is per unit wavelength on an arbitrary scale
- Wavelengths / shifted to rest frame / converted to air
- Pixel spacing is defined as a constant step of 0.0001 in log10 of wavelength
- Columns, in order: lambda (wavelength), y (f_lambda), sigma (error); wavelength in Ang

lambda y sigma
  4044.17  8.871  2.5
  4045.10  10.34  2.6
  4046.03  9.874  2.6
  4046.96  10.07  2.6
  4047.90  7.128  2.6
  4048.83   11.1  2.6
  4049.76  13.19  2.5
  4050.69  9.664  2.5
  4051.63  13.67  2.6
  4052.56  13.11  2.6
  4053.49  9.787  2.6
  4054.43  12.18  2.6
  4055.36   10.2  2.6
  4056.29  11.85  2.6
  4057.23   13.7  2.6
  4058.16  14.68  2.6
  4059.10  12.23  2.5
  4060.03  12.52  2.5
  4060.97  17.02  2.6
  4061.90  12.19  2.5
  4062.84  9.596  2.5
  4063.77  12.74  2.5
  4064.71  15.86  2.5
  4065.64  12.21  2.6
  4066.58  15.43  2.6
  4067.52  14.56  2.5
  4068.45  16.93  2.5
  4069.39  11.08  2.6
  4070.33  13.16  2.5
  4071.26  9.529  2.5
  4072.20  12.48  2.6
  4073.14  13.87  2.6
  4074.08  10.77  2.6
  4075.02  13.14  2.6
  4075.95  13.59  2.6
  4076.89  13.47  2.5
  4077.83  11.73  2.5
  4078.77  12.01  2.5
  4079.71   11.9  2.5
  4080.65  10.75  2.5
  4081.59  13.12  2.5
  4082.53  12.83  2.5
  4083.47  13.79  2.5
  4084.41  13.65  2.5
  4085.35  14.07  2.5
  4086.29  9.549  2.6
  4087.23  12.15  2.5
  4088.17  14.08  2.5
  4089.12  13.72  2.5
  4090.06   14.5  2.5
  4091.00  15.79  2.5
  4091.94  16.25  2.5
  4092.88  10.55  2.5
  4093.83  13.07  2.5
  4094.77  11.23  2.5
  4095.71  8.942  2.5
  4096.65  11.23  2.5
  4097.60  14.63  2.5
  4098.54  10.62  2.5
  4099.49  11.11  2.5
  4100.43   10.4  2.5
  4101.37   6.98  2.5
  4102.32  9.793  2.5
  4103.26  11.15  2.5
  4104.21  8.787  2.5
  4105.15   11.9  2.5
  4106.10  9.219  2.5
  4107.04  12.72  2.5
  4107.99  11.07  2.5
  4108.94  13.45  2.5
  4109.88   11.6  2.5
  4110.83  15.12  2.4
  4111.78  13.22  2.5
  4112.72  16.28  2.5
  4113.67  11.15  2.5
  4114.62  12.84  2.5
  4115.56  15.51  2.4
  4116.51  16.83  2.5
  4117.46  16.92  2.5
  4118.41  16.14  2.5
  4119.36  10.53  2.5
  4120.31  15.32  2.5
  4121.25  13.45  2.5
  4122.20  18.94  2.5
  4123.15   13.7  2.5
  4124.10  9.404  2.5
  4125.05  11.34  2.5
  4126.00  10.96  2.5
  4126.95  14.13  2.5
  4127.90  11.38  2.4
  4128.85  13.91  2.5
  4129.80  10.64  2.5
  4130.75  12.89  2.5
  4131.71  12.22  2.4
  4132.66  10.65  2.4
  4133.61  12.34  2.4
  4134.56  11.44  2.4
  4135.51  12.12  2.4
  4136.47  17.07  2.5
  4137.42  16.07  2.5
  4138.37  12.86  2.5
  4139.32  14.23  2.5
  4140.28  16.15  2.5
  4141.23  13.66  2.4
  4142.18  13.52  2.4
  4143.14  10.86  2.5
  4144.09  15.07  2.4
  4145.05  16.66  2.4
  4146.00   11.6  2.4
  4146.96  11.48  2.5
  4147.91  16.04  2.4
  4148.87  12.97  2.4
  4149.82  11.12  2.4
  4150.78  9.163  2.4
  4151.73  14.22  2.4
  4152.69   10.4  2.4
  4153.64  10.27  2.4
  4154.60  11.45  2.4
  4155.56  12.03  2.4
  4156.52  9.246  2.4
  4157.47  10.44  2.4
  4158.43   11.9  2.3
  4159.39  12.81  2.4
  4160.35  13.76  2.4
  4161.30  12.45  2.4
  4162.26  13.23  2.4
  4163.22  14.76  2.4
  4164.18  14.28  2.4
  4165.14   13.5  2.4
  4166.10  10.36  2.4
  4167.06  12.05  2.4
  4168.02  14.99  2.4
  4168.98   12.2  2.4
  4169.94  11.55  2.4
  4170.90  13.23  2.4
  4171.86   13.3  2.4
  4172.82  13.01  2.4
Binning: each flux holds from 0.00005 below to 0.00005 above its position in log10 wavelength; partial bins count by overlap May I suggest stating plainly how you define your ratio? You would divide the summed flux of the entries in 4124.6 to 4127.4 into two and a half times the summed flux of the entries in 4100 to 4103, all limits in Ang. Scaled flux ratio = 1.9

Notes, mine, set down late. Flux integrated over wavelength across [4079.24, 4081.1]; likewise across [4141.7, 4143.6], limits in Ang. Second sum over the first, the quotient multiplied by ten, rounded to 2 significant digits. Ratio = 11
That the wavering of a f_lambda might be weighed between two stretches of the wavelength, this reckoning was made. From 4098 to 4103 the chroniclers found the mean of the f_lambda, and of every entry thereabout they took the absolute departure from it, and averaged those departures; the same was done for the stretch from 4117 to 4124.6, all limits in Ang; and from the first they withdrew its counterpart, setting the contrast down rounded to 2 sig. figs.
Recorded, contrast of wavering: -1.4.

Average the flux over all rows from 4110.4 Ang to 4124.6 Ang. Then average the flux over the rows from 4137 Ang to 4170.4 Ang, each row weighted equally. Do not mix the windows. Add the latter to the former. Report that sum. 27.1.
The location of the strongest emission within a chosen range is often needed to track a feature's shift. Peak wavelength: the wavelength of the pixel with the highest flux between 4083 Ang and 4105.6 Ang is 4091.94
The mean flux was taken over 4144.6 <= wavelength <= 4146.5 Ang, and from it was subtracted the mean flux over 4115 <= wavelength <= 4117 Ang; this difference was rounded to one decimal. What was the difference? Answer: -2.0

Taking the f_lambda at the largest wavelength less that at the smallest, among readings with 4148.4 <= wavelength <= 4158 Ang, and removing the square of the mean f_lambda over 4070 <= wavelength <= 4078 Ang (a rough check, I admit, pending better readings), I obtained -157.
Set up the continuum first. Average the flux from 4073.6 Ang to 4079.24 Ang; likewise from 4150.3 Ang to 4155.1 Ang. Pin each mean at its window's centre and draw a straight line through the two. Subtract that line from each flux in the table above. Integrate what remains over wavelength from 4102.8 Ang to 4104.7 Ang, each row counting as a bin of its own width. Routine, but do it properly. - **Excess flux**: -3.8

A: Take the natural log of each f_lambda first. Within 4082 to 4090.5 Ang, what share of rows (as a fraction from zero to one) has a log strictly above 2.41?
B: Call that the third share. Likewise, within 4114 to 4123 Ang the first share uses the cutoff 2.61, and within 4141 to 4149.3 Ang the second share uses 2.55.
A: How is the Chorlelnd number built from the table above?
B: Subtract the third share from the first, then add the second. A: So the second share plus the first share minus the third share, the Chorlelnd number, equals 0.4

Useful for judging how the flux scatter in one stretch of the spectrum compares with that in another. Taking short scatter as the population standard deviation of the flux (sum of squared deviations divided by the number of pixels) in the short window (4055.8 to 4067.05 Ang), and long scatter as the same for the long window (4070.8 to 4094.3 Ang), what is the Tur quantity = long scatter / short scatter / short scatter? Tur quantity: 0.42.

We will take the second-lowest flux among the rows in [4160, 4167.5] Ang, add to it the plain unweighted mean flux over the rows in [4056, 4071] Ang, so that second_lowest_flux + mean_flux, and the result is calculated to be 25.5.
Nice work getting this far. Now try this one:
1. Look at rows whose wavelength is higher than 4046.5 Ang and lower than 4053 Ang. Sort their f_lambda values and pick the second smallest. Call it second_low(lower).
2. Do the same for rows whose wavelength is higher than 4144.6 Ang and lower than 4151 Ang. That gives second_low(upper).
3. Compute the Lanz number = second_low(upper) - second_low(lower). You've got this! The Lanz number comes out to 1.5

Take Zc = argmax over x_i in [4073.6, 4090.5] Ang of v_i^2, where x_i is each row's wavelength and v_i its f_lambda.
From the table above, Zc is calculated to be 4090.06 Ang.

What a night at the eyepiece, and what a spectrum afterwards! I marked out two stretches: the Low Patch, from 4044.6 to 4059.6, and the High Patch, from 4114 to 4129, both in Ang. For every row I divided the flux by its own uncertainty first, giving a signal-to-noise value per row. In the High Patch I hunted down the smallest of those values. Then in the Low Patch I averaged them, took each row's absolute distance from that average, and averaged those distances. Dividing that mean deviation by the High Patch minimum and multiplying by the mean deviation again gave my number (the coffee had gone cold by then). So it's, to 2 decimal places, 0.11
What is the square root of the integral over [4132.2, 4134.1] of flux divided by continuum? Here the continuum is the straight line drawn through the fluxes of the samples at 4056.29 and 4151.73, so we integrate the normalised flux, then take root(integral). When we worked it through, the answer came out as 1.26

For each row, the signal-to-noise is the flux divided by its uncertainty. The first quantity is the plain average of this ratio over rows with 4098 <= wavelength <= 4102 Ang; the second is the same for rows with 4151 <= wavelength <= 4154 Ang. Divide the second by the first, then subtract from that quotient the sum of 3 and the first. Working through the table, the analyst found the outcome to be -5.7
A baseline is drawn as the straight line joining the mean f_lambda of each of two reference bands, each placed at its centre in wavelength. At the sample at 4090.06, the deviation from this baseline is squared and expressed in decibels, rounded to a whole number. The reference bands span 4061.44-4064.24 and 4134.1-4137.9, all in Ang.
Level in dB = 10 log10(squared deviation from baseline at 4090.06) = 6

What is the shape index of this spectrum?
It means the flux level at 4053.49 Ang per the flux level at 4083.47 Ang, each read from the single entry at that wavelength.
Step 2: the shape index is 0.71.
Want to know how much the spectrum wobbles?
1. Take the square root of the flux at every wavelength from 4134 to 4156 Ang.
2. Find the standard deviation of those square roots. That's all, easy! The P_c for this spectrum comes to 0.31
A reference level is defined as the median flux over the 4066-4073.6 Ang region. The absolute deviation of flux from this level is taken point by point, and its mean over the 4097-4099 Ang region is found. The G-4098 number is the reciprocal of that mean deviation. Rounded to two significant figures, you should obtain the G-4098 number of 0.50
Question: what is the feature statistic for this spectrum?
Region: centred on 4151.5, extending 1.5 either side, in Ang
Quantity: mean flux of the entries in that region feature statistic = 11.3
